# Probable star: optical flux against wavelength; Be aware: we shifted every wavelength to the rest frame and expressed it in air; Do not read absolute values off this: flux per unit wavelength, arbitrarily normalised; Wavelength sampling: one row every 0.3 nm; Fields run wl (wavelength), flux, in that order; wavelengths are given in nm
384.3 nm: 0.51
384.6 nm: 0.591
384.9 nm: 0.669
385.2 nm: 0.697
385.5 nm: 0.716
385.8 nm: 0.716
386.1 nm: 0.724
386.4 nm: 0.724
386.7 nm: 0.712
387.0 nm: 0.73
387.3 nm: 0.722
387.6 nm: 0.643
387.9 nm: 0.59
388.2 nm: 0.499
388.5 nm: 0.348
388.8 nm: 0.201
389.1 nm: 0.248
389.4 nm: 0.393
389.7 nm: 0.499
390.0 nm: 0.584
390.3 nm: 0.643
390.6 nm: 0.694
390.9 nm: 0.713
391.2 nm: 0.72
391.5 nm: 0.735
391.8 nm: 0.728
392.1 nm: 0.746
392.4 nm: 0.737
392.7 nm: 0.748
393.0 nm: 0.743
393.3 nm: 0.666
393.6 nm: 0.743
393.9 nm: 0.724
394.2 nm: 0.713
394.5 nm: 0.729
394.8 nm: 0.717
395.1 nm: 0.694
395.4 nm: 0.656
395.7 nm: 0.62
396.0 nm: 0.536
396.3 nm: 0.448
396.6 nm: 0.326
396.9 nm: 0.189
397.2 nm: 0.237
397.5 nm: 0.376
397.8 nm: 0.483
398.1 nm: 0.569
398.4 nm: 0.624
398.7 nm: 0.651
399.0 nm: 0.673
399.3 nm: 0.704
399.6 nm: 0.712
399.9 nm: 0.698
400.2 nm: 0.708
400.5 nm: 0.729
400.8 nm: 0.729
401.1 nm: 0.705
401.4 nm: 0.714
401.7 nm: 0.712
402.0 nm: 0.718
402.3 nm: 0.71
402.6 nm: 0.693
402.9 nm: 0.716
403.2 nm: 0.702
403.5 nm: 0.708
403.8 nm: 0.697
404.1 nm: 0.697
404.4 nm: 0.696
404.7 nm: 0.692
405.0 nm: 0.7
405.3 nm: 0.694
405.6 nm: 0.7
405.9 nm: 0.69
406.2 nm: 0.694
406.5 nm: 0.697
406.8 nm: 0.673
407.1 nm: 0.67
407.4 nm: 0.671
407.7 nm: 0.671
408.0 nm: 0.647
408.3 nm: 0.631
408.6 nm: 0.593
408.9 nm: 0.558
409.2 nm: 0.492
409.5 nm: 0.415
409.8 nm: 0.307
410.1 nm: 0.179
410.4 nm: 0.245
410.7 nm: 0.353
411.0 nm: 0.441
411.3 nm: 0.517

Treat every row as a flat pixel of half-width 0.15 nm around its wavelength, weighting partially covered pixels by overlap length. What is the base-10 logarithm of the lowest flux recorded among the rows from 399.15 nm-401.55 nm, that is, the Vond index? -0.16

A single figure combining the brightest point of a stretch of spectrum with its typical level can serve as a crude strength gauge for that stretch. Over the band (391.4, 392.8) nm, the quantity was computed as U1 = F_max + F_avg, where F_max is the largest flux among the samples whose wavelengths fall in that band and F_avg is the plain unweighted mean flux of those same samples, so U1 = 1.49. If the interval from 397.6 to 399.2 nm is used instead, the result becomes 1.27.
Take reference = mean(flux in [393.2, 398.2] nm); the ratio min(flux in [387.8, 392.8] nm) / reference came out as 0.36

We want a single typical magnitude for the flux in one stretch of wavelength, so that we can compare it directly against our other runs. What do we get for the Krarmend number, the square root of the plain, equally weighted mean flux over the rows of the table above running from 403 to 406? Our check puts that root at 0.84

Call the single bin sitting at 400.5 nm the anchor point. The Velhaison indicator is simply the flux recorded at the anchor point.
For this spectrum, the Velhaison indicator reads 0.729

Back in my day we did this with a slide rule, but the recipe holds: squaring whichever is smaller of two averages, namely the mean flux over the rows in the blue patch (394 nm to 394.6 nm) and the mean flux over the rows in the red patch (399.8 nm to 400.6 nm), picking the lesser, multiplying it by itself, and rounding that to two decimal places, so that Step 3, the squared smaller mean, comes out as 0.51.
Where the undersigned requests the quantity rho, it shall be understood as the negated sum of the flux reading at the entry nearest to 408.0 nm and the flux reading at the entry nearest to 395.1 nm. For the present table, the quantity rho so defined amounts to -1.3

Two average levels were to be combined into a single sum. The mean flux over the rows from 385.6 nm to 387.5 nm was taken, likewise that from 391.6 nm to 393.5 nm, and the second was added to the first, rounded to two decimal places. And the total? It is 1.45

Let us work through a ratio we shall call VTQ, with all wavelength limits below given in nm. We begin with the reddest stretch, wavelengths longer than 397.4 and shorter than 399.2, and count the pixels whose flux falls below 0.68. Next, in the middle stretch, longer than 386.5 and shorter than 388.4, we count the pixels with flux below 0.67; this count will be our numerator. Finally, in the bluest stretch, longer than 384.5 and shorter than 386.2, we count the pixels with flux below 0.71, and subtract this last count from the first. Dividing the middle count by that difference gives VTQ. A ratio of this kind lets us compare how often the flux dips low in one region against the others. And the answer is 1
